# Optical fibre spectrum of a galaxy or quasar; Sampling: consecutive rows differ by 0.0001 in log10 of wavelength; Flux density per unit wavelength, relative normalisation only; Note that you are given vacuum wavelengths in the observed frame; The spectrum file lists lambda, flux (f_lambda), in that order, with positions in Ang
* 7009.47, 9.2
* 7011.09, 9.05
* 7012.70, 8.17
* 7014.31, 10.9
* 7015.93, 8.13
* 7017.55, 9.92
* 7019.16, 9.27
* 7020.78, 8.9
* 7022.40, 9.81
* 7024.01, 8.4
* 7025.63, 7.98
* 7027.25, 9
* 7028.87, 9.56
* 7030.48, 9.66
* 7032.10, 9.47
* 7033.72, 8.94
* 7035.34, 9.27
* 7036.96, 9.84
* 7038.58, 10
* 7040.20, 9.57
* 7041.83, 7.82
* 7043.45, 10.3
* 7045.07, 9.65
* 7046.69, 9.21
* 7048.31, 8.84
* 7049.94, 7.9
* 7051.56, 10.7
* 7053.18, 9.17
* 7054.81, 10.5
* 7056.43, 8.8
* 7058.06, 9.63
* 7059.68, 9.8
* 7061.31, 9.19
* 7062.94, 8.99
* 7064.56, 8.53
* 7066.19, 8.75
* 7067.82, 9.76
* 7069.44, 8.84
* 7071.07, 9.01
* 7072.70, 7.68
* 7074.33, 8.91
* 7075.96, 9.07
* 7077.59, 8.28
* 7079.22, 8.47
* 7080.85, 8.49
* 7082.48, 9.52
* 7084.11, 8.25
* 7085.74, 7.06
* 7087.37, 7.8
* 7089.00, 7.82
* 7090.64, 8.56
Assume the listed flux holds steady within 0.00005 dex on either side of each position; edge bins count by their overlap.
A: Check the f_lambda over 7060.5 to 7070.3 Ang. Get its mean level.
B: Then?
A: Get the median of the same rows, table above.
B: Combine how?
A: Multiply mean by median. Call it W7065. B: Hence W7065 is 80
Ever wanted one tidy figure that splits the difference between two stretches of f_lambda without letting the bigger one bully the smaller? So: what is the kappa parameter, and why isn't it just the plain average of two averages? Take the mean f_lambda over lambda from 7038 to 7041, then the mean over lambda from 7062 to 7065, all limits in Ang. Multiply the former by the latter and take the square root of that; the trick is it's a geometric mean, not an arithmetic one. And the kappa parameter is 9.3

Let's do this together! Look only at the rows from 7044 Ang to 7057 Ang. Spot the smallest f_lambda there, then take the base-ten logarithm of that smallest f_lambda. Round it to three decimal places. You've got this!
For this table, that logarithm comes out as 0.898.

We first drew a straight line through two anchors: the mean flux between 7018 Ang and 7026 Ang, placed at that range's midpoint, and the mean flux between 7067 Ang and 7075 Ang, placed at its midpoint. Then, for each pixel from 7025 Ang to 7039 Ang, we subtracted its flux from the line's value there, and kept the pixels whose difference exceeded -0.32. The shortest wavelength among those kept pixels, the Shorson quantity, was 7025.63 Ang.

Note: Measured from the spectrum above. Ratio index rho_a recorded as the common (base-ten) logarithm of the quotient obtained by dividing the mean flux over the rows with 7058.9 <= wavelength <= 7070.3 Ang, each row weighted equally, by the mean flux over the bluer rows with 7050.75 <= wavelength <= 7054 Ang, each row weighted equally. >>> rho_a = -0.04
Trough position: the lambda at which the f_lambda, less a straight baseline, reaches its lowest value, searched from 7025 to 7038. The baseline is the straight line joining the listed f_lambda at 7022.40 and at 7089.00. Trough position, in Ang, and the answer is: 7025.63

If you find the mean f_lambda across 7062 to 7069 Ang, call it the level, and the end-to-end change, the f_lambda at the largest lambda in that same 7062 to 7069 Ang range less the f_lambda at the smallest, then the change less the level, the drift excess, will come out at -8.24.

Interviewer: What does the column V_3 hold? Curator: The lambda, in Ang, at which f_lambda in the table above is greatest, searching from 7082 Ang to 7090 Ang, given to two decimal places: 7082.48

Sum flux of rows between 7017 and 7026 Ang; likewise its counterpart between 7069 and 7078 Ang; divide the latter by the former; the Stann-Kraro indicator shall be 0.95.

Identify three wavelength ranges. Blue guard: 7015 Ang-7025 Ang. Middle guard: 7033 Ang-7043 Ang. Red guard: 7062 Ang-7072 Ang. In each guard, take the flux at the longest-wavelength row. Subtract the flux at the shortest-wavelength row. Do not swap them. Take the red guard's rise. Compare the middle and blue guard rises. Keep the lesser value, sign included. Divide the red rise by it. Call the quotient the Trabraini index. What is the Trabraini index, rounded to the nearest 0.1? 0.0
